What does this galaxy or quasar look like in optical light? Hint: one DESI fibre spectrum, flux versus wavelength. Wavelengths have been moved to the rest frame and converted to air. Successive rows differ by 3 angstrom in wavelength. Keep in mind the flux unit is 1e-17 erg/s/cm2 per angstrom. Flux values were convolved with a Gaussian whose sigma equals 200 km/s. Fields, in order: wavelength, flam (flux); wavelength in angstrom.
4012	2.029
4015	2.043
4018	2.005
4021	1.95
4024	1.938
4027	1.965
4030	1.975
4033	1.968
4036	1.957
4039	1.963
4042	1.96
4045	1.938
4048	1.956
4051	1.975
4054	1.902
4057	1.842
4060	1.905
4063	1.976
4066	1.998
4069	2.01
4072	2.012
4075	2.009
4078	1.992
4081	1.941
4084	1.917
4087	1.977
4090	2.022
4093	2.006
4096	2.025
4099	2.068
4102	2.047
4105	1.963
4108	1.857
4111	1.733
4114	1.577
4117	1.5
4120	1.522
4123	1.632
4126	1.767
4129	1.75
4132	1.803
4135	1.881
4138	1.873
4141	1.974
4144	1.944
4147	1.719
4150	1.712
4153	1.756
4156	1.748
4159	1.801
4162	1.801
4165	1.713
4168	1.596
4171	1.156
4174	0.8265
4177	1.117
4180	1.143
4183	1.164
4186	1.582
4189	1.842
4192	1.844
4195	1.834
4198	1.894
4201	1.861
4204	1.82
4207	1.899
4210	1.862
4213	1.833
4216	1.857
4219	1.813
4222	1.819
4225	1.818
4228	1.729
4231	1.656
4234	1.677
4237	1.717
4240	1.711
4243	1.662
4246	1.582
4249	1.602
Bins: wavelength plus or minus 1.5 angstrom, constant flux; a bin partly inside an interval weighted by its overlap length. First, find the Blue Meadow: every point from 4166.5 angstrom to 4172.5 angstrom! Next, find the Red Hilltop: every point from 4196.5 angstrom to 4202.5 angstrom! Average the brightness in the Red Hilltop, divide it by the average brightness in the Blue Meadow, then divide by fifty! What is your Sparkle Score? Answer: 0.0273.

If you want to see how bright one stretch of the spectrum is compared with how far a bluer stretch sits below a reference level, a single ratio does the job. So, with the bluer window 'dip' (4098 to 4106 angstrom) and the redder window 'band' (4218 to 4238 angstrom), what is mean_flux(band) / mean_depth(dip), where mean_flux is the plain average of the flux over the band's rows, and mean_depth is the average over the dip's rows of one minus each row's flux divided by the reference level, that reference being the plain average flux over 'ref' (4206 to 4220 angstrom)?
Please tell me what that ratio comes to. -19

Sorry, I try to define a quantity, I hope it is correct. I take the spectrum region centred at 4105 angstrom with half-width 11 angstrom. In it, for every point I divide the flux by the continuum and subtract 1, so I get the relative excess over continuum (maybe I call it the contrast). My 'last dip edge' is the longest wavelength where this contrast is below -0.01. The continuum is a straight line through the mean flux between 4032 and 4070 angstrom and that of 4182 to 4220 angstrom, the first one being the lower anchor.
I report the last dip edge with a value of 4114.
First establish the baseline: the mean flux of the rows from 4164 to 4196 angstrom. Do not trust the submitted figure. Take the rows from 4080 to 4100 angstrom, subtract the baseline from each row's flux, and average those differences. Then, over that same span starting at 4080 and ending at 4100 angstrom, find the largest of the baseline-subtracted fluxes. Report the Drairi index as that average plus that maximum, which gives 1.2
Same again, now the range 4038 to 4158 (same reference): 1.1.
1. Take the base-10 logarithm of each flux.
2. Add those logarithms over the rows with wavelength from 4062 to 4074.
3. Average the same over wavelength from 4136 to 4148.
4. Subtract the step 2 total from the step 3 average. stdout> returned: -0.93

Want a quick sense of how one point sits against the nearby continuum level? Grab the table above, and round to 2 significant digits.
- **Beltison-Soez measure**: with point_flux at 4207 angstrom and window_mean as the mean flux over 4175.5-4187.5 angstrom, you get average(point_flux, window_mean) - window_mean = 0.32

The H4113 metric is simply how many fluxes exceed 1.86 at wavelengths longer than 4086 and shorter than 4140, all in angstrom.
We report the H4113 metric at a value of 9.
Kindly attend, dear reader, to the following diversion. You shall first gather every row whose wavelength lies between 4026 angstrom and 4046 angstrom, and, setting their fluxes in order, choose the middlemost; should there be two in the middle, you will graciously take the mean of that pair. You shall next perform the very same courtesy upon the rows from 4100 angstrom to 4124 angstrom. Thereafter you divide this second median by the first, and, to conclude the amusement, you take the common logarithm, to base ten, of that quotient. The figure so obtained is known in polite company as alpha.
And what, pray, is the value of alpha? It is -0.0670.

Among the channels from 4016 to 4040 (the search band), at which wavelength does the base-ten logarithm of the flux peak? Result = 4018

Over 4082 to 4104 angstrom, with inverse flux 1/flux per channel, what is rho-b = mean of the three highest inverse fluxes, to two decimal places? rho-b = 0.51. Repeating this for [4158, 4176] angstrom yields 0.90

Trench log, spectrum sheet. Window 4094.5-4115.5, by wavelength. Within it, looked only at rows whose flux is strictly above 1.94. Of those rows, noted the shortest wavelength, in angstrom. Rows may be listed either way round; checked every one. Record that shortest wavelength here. 4096 angstrom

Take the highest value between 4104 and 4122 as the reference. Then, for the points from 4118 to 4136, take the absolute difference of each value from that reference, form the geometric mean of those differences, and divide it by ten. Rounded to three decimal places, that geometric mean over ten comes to 0.021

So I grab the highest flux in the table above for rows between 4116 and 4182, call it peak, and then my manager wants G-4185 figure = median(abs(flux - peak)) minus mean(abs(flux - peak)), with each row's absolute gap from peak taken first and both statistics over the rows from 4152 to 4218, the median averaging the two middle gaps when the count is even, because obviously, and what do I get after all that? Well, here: -0.17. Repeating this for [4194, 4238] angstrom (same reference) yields -0.01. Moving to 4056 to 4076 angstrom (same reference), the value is -0.01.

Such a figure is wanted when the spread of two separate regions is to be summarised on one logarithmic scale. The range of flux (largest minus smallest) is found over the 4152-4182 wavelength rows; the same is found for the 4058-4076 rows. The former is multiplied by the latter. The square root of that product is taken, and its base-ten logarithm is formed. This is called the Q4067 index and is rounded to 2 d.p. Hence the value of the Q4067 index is -0.49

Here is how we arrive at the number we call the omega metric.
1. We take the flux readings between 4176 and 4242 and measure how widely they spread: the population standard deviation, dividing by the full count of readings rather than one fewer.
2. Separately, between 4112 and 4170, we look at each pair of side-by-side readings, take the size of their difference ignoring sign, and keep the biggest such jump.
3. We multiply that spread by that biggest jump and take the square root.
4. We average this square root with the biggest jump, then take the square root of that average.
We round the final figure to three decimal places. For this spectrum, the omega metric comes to 0.478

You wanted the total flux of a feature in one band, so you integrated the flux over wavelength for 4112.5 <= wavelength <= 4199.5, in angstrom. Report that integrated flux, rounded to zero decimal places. 142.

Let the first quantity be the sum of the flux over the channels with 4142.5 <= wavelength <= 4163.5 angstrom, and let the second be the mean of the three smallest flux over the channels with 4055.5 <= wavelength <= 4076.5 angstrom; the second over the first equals 0.153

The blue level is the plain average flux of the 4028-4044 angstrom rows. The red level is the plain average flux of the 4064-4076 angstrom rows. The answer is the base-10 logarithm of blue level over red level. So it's -0.009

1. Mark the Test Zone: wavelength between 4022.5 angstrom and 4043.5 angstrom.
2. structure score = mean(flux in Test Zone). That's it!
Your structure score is 1.96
